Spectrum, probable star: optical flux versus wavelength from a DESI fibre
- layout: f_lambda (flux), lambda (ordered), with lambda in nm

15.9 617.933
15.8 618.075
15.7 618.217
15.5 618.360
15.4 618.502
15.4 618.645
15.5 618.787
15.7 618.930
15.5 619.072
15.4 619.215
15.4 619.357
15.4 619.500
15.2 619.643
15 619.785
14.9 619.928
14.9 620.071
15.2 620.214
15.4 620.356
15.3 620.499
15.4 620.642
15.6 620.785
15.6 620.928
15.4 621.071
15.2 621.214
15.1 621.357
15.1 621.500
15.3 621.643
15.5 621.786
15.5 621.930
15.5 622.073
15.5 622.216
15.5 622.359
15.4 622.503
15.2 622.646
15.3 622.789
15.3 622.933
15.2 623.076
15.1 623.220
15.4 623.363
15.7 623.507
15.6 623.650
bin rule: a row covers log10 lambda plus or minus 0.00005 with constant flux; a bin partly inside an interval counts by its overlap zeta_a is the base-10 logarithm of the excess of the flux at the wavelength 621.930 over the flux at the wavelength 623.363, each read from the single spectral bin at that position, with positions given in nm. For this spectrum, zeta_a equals -1.0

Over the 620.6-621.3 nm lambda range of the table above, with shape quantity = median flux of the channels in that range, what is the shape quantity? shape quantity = 15.4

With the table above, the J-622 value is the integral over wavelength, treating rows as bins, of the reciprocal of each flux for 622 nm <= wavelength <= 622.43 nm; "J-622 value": 0.03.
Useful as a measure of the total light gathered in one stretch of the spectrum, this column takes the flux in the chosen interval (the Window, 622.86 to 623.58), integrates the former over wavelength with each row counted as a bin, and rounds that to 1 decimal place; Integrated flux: 11.0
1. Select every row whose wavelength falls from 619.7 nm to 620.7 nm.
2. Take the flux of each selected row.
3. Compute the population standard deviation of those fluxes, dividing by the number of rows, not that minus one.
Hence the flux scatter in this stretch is 0.21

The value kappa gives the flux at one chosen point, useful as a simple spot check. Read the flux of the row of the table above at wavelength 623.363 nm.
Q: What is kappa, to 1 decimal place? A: 15.4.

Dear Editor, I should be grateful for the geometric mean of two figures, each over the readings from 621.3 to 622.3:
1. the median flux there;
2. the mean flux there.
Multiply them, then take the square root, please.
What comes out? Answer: 15.43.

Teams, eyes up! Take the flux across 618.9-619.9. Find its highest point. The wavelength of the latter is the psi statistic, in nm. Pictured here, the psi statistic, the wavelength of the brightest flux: 618.930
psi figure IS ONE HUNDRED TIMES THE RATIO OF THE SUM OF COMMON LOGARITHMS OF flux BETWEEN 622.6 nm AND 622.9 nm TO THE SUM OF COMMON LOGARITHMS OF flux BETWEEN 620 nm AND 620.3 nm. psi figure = 100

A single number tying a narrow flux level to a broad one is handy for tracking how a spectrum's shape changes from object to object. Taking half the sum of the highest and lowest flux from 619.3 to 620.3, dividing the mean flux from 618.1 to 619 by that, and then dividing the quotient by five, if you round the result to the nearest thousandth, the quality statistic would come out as 0.205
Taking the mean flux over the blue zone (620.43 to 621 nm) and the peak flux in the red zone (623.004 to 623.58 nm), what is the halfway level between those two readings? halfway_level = 15.6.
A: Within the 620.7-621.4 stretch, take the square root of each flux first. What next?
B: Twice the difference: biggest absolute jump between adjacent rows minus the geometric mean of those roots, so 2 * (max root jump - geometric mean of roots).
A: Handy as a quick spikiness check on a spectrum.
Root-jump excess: -7.79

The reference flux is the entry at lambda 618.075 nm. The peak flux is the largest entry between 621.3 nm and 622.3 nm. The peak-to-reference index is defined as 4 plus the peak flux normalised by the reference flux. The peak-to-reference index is 4.98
